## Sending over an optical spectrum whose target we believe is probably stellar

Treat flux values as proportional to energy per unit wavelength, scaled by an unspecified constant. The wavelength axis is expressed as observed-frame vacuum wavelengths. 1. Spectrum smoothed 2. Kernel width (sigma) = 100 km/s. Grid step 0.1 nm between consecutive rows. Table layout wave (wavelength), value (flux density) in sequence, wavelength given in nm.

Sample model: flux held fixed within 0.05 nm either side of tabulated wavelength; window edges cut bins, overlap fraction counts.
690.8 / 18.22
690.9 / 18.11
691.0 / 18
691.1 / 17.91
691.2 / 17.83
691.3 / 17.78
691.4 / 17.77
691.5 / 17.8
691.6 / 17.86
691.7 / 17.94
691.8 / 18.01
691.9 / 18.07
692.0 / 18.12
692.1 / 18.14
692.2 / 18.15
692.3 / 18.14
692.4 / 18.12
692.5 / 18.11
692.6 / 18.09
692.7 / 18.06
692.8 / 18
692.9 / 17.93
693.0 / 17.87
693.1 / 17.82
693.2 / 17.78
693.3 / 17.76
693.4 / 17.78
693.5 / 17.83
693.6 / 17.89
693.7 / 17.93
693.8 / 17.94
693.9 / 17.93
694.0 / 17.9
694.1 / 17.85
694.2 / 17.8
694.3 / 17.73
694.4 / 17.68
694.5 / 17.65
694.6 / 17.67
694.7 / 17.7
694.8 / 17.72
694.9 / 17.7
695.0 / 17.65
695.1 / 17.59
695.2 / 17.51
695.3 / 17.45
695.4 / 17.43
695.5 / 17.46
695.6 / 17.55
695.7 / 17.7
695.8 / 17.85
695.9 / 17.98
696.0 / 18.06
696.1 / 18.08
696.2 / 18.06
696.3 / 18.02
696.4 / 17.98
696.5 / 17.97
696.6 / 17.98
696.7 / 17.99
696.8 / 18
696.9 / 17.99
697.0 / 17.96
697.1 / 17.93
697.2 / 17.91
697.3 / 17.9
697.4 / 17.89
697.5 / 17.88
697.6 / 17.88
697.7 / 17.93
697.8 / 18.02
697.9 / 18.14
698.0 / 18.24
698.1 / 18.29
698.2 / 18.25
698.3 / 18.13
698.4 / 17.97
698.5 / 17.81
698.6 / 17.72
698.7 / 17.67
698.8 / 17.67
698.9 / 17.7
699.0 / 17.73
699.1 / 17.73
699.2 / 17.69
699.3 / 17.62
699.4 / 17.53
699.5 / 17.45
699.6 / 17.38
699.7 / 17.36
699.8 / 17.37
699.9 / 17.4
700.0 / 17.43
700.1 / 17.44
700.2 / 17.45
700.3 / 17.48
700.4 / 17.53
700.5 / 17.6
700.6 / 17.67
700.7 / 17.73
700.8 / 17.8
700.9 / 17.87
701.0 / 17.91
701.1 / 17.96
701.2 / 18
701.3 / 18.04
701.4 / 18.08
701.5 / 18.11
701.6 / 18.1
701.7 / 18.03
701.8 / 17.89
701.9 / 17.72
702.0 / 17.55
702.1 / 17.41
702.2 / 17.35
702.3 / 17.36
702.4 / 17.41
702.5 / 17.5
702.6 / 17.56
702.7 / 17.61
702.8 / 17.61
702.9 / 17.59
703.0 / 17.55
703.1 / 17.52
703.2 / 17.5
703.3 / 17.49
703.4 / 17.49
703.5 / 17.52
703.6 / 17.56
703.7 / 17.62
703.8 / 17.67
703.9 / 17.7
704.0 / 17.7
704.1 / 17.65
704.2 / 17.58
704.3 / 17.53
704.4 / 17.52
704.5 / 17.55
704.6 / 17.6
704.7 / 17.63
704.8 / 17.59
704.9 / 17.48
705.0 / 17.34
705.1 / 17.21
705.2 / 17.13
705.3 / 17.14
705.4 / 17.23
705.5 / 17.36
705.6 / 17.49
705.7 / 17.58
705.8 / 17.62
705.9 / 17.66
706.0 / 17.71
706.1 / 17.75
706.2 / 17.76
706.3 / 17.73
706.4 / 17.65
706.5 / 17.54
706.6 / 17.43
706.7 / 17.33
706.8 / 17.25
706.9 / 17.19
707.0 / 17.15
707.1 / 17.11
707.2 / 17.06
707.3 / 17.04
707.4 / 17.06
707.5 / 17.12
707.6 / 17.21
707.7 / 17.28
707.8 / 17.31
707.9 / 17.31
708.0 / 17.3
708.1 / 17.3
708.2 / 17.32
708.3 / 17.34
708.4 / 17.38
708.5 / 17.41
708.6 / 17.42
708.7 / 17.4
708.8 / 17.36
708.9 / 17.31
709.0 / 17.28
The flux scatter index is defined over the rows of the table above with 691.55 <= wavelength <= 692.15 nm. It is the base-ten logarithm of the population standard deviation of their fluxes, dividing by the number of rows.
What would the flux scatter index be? -1.00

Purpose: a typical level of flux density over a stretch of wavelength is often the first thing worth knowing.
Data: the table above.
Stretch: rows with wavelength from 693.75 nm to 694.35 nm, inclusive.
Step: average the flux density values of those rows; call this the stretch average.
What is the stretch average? 17.86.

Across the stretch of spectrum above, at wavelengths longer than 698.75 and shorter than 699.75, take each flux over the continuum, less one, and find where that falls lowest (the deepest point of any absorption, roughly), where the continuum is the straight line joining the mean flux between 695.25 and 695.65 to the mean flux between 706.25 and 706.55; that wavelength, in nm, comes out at 699.7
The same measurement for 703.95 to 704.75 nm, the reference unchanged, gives 704.4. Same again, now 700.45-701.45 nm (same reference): 700.5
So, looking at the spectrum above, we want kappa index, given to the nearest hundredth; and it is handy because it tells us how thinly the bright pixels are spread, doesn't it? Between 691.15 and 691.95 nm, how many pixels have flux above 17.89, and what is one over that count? 0.33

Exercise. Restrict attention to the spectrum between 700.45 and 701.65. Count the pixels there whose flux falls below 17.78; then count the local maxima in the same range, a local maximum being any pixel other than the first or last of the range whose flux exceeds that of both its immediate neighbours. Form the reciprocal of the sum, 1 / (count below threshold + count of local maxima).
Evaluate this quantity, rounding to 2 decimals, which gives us 0.25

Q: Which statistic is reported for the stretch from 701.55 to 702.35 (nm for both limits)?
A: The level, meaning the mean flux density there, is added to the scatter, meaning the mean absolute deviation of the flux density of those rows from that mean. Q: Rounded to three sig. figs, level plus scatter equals 17.9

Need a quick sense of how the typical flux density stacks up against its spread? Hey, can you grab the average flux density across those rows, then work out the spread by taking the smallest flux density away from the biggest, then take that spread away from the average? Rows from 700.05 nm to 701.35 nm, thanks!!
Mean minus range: 17.1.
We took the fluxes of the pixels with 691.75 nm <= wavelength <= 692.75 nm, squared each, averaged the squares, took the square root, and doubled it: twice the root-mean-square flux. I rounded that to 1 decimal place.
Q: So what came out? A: 36.2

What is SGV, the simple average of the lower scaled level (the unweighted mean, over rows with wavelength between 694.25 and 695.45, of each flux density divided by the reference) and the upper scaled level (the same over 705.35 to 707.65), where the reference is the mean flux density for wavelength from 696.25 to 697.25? 0.974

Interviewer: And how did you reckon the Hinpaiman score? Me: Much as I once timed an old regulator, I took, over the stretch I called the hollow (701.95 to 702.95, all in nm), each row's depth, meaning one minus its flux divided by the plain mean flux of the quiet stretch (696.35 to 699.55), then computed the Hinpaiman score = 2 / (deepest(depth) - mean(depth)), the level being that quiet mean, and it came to 247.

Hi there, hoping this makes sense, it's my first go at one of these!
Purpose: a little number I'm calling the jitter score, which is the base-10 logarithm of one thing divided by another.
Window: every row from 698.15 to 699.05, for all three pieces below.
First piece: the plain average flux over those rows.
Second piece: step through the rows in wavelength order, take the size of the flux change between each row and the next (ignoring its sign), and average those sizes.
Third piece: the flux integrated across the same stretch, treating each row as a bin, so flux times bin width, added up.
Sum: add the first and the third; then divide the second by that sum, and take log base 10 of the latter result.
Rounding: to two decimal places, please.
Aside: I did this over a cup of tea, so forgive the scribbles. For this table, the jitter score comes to -2.63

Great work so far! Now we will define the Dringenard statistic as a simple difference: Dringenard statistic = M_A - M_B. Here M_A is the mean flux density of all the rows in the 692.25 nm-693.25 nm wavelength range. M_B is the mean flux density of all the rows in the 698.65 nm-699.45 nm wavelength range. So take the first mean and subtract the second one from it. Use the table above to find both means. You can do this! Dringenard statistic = 0.32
